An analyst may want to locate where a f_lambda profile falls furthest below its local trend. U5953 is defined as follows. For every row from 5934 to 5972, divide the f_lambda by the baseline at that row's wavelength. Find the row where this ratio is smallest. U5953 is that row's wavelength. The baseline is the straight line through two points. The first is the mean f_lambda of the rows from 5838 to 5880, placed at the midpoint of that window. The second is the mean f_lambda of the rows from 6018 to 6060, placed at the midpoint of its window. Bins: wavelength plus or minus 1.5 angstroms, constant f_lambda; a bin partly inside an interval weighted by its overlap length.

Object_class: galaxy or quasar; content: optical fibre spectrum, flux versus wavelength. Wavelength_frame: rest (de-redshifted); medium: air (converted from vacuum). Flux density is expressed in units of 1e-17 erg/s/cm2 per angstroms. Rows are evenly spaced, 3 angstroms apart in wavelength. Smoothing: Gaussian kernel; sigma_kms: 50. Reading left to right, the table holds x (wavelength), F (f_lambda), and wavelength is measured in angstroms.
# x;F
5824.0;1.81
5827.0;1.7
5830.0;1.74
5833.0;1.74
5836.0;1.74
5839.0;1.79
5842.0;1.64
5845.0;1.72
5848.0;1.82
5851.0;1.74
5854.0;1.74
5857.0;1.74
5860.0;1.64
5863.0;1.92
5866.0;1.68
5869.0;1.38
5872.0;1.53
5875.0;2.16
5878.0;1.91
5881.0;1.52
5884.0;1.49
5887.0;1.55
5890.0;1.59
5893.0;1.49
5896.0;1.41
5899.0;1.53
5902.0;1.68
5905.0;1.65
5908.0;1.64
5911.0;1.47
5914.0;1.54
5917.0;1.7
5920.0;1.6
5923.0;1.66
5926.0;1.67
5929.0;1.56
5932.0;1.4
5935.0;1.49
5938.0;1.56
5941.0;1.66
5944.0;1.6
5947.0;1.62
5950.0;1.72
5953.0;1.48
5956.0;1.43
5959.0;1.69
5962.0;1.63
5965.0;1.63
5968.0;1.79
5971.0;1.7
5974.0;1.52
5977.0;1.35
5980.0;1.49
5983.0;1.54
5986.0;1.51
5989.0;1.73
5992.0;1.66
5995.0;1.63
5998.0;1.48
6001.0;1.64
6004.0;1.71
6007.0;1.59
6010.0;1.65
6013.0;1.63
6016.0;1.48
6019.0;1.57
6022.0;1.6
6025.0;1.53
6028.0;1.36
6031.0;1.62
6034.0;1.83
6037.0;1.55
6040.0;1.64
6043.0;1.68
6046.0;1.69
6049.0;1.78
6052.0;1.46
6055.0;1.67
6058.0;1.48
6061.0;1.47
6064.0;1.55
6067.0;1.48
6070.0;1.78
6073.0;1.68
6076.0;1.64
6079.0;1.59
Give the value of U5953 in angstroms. 5956.0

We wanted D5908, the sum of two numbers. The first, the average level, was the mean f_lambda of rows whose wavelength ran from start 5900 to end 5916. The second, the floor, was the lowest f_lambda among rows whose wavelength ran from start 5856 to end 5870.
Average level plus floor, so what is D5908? 2.98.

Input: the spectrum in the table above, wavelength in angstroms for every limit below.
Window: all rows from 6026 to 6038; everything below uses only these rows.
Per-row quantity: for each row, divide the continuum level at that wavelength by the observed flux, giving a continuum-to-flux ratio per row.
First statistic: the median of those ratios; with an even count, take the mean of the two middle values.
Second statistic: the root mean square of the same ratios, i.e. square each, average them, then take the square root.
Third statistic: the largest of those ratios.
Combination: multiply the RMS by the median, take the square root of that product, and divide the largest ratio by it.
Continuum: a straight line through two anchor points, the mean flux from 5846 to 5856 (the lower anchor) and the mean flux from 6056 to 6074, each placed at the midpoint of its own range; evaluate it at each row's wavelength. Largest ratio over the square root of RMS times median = 1.16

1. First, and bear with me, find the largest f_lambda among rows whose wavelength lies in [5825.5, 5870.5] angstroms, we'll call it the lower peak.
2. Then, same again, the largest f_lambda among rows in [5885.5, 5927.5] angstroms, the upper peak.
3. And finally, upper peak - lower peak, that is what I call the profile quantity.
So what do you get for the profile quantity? -0.22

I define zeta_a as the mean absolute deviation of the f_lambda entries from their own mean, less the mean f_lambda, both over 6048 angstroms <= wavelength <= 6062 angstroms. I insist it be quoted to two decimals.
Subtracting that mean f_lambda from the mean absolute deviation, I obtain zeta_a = -1.45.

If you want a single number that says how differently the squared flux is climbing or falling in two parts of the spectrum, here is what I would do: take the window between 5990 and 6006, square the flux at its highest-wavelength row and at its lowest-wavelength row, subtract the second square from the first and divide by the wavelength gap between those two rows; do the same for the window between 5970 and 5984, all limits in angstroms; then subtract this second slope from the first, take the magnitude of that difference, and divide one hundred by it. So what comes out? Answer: 1747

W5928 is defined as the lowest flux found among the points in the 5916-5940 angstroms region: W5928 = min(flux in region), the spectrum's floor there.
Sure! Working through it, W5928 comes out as 1.4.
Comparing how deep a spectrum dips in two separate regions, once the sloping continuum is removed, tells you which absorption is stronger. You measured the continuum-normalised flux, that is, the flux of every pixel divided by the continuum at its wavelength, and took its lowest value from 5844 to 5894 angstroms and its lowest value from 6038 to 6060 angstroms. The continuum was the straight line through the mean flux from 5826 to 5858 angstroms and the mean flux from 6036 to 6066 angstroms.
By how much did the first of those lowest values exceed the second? -0.11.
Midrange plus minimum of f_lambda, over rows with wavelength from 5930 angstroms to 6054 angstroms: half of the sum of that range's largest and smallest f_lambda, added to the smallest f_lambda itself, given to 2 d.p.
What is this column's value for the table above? 2.94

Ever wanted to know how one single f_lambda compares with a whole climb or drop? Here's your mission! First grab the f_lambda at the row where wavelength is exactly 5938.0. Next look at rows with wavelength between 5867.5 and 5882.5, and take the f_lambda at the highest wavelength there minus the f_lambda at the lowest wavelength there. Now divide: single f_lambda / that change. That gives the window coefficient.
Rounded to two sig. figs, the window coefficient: 11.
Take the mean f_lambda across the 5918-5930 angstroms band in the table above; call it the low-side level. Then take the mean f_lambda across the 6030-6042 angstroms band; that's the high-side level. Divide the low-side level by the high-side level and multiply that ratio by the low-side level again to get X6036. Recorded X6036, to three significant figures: 1.59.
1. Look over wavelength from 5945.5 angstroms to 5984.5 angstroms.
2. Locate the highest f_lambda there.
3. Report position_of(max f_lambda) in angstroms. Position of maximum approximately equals 5968.0 angstroms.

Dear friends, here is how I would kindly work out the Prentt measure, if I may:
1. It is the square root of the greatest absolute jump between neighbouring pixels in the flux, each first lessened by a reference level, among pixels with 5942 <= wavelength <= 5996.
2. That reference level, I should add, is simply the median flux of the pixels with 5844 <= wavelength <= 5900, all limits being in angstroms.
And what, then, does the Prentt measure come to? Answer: 0.51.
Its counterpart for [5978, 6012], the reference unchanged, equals 0.47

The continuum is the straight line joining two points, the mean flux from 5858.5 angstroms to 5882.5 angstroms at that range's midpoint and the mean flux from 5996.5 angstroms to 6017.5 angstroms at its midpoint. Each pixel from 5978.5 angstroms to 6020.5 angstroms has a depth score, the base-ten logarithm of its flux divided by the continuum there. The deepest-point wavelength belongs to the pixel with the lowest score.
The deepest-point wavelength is 5980.0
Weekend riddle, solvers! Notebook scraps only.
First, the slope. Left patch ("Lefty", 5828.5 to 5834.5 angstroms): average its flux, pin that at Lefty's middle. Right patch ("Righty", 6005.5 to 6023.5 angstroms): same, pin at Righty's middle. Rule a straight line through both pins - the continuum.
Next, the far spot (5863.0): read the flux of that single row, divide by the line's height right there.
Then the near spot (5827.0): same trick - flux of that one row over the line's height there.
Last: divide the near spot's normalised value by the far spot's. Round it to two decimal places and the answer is 0.87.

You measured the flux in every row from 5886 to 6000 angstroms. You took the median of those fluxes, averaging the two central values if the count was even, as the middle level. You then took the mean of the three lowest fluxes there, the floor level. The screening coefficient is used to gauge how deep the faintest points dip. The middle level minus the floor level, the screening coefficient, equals 0.21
